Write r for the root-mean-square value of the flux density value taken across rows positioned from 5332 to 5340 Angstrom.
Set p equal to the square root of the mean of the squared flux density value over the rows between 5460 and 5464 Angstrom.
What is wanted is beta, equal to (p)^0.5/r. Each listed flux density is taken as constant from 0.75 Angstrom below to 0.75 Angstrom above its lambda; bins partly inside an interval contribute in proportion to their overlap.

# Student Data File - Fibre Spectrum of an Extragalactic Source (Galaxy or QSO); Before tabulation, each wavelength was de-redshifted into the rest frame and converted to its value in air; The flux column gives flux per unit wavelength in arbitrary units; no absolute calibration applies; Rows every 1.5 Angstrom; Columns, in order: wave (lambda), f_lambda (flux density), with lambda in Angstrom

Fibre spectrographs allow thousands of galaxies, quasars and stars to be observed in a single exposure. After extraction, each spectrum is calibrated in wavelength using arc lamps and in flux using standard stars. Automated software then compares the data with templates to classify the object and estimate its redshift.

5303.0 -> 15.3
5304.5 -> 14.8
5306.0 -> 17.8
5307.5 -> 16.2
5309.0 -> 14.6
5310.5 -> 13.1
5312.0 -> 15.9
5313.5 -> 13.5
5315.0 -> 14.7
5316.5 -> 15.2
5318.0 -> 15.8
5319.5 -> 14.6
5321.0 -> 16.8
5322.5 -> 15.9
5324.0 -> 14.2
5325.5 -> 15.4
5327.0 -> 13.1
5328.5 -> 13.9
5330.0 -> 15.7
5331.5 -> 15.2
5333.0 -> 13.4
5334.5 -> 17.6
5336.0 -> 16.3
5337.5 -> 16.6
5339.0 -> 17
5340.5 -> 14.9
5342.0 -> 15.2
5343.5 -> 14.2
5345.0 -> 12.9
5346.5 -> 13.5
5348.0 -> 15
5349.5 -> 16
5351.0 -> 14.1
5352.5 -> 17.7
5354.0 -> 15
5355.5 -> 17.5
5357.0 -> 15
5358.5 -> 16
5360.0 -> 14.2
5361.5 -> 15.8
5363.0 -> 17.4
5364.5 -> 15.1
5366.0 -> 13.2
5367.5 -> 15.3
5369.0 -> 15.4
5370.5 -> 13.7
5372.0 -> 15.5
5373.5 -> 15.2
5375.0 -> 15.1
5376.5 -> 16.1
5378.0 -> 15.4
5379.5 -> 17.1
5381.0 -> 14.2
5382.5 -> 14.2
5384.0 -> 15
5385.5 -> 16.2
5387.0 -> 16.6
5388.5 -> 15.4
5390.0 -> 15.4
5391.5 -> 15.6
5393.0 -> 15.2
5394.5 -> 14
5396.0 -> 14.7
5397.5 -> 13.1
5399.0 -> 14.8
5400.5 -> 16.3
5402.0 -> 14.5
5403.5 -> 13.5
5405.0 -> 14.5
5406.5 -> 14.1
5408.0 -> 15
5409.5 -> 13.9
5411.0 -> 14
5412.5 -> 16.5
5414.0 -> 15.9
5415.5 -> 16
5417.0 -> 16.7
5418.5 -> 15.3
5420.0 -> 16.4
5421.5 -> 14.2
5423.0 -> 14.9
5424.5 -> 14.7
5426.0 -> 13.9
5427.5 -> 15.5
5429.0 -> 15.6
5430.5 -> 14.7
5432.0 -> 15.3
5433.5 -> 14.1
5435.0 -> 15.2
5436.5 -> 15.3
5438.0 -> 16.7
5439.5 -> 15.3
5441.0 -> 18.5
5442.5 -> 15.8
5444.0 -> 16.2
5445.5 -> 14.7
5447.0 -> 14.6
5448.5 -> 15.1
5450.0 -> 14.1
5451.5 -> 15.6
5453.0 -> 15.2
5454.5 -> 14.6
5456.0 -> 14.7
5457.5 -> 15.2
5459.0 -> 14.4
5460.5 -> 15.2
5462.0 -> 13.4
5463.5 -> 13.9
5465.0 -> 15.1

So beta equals 0.232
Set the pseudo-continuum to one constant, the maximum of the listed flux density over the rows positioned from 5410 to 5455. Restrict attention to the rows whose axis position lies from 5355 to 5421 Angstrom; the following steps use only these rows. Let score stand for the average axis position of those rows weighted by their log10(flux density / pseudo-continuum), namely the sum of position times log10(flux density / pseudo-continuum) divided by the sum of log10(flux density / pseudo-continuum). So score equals 5388.3 Angstrom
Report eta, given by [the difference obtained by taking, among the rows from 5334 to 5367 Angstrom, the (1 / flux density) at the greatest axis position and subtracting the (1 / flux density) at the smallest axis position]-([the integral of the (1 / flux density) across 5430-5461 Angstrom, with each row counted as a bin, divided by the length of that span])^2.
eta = 0.0146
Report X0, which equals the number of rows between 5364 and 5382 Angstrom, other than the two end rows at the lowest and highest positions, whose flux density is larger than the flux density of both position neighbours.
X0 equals 4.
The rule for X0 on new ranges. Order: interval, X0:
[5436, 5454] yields 5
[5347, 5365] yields 5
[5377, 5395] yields 3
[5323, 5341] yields 4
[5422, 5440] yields 3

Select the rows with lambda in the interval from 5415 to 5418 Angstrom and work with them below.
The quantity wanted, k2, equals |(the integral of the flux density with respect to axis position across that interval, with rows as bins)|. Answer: 49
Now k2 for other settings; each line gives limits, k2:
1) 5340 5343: 45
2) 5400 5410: 145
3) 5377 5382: 78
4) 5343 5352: 129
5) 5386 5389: 48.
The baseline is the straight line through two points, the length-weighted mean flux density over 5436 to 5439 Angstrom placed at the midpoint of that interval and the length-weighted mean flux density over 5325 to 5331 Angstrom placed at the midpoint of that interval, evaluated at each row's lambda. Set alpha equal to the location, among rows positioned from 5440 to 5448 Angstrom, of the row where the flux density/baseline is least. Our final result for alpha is 5447.0 Angstrom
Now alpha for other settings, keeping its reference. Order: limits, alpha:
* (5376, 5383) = 5382.5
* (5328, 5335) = 5333.0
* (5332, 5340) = 5333.0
